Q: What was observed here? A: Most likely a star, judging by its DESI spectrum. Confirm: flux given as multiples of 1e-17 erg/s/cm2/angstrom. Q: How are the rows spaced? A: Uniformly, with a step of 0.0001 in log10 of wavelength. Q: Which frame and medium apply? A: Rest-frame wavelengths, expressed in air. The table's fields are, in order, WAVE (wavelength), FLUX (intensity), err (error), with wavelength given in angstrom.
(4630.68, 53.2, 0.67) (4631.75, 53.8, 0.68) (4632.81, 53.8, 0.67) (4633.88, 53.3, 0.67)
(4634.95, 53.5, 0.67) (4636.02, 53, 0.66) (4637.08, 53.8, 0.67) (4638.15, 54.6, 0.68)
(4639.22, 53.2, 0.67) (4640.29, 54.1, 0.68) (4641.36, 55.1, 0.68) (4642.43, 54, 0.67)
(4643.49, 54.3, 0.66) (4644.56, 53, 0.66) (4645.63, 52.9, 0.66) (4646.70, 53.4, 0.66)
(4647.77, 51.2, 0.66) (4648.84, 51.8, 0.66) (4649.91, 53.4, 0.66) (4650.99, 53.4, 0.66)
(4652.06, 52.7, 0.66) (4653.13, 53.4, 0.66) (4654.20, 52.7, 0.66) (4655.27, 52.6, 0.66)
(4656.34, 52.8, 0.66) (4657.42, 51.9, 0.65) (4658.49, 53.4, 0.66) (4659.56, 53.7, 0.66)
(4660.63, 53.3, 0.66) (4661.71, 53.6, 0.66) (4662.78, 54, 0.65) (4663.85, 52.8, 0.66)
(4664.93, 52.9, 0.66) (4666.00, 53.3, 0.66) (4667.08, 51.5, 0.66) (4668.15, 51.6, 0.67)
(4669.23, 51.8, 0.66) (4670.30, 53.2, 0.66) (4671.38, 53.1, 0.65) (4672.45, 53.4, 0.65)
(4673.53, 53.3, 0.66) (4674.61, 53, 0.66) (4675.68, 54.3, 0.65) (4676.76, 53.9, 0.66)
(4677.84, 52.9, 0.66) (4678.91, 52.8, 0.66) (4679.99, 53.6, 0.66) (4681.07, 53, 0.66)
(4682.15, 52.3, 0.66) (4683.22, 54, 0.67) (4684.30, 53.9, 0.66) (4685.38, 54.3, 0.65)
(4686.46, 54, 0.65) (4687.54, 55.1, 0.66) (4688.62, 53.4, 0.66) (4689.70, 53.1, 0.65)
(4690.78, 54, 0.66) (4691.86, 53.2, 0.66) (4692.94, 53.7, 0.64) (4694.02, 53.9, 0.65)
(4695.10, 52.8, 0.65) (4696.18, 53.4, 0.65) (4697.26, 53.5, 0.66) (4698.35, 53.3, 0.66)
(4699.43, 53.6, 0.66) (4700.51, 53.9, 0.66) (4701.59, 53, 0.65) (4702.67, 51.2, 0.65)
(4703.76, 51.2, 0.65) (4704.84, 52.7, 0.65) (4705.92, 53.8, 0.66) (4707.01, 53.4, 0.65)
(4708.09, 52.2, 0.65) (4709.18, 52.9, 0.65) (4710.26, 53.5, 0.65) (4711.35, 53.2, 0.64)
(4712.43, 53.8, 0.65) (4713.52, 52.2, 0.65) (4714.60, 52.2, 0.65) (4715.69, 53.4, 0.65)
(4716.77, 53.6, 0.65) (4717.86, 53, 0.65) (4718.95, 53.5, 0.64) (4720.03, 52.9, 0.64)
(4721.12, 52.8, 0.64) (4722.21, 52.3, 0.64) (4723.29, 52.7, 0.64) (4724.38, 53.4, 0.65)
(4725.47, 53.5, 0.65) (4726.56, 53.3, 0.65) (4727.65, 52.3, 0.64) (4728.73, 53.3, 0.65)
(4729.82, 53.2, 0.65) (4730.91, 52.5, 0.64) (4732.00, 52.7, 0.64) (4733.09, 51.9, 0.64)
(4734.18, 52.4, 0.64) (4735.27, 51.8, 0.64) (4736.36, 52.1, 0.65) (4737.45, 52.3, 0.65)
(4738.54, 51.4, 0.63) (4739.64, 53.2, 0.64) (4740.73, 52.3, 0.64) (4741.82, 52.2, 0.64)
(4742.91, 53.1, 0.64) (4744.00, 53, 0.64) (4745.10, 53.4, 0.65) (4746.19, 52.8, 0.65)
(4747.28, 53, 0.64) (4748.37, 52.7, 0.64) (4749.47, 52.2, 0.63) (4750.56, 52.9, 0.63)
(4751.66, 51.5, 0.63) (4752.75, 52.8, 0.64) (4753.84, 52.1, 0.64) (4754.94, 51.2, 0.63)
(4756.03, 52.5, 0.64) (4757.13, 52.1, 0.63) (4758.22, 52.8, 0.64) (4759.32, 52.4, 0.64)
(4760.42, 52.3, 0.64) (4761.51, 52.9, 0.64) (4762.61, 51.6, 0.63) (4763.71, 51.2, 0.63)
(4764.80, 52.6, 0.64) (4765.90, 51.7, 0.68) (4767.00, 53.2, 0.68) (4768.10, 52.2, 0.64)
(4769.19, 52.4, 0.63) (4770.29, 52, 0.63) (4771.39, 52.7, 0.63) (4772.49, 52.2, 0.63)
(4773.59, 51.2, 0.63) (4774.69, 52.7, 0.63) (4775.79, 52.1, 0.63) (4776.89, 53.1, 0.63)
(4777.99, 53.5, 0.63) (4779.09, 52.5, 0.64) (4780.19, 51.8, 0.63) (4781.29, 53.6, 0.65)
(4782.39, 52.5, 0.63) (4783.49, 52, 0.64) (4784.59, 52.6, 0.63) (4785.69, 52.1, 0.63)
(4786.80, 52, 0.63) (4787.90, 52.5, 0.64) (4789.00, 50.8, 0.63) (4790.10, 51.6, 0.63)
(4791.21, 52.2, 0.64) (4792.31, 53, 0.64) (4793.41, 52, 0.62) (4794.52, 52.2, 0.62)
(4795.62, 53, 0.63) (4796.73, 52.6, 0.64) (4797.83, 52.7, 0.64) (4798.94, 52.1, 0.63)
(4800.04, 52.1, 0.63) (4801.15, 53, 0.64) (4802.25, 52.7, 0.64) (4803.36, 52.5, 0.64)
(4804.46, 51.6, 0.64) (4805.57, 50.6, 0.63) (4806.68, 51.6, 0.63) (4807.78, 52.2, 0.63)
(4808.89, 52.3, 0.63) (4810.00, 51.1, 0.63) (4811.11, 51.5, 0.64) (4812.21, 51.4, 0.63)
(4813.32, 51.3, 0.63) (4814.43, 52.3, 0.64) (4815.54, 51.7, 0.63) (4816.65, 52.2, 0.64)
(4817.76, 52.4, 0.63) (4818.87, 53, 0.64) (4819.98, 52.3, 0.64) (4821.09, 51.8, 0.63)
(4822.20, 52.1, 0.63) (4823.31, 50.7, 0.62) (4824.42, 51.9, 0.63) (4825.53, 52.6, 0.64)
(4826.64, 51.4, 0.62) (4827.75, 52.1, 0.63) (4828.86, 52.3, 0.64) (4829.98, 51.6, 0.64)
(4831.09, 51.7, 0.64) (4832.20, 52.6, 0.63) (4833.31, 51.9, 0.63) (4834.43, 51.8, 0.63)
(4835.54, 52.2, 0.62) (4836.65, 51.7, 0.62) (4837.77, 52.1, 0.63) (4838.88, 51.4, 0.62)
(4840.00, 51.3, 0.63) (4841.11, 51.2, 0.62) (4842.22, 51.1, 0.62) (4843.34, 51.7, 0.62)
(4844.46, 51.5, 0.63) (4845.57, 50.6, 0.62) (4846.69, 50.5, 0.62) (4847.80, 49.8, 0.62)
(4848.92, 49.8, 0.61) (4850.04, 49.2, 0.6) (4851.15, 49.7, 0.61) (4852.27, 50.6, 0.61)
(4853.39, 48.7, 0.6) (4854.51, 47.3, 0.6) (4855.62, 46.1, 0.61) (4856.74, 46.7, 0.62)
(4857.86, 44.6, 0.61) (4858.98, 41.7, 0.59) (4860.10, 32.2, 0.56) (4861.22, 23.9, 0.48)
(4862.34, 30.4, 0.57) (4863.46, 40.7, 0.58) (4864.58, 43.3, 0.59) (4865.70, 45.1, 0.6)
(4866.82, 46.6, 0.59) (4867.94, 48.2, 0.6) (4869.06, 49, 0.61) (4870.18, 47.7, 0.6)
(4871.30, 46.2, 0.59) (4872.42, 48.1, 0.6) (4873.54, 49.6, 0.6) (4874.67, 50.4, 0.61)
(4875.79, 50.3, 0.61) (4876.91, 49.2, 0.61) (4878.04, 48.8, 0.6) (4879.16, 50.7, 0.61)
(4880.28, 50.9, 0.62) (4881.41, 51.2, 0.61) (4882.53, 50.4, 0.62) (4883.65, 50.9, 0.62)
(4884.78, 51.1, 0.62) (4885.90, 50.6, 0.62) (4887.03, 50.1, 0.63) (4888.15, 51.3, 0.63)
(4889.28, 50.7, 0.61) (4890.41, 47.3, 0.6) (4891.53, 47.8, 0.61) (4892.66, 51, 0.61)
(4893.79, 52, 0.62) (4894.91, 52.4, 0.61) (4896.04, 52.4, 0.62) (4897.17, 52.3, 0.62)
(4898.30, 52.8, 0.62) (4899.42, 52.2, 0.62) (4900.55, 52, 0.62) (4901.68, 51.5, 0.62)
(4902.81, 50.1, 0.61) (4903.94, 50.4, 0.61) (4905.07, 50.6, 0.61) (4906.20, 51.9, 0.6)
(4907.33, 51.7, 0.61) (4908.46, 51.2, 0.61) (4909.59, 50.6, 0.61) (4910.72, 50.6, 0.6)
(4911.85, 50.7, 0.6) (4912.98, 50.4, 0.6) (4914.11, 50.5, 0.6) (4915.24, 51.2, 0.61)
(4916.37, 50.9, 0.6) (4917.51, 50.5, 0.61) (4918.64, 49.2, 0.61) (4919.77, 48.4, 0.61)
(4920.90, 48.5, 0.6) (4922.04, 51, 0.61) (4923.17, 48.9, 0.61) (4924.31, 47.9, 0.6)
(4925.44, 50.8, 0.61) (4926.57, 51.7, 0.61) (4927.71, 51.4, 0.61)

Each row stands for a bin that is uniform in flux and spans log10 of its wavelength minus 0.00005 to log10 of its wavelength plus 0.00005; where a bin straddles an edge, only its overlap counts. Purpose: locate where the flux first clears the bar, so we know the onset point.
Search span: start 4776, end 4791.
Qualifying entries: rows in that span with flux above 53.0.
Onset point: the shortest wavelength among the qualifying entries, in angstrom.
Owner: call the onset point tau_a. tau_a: 4776.89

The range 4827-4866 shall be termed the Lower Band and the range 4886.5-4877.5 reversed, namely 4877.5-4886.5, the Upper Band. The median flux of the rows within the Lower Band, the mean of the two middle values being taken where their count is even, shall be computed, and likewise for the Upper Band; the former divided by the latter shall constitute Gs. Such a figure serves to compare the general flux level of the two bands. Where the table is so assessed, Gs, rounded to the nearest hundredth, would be 1.00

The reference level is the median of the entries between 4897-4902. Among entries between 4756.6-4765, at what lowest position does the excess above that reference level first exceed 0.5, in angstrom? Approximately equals 4758.22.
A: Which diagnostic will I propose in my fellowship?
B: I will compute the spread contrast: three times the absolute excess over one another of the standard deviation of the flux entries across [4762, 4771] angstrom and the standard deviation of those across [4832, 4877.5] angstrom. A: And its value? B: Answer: 16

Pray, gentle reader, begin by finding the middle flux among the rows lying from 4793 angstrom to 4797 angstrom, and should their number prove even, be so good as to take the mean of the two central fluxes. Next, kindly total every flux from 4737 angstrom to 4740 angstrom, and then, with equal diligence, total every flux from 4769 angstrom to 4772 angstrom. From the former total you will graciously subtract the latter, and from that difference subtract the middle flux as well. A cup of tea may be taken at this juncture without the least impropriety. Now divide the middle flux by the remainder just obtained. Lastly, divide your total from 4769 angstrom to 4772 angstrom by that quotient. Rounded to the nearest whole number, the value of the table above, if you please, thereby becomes -158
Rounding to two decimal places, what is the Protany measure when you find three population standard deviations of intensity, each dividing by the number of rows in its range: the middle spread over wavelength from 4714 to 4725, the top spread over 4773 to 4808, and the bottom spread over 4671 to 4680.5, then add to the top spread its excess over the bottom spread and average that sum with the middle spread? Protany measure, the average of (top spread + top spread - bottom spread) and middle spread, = 0.68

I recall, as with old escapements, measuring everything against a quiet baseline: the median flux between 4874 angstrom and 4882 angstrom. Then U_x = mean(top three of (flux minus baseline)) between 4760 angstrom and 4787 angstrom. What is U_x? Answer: 3.0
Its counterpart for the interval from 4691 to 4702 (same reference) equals 3.4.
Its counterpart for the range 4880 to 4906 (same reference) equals 2.1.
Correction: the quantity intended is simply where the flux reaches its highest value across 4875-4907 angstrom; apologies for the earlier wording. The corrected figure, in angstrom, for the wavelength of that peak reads 4898.30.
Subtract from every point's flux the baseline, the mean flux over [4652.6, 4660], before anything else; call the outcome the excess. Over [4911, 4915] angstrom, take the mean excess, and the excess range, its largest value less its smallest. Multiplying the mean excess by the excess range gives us -0.7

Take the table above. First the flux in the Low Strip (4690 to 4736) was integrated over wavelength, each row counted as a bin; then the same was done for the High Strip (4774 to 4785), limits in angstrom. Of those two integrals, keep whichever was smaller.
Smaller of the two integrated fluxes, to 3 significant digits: 579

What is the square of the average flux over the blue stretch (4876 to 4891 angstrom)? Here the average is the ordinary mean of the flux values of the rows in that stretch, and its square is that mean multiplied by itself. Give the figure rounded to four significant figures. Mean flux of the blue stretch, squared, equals 2525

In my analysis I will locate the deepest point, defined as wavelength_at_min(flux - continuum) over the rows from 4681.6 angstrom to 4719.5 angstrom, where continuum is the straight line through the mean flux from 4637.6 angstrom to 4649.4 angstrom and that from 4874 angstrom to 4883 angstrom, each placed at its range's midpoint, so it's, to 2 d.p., 4702.67 angstrom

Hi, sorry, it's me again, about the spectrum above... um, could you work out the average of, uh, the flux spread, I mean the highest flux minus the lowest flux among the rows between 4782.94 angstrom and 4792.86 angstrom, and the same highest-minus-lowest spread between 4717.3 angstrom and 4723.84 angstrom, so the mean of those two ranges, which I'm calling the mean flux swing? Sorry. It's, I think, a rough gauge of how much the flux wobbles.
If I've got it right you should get 1.7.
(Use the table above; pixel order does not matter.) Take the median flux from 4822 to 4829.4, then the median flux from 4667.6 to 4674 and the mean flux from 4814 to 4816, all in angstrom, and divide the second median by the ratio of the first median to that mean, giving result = 53.0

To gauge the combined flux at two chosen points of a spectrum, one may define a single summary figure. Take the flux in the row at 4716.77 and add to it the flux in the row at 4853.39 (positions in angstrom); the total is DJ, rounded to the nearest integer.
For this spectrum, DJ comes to 102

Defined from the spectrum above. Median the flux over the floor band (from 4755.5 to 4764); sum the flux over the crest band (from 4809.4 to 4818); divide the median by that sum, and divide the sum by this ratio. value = 3272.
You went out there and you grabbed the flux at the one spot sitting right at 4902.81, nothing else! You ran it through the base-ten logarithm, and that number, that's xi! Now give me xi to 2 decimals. 1.70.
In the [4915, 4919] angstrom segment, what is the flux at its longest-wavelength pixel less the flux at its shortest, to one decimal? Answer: -2.0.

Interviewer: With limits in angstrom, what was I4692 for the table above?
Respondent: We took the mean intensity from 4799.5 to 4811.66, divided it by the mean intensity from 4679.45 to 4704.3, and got 0.97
